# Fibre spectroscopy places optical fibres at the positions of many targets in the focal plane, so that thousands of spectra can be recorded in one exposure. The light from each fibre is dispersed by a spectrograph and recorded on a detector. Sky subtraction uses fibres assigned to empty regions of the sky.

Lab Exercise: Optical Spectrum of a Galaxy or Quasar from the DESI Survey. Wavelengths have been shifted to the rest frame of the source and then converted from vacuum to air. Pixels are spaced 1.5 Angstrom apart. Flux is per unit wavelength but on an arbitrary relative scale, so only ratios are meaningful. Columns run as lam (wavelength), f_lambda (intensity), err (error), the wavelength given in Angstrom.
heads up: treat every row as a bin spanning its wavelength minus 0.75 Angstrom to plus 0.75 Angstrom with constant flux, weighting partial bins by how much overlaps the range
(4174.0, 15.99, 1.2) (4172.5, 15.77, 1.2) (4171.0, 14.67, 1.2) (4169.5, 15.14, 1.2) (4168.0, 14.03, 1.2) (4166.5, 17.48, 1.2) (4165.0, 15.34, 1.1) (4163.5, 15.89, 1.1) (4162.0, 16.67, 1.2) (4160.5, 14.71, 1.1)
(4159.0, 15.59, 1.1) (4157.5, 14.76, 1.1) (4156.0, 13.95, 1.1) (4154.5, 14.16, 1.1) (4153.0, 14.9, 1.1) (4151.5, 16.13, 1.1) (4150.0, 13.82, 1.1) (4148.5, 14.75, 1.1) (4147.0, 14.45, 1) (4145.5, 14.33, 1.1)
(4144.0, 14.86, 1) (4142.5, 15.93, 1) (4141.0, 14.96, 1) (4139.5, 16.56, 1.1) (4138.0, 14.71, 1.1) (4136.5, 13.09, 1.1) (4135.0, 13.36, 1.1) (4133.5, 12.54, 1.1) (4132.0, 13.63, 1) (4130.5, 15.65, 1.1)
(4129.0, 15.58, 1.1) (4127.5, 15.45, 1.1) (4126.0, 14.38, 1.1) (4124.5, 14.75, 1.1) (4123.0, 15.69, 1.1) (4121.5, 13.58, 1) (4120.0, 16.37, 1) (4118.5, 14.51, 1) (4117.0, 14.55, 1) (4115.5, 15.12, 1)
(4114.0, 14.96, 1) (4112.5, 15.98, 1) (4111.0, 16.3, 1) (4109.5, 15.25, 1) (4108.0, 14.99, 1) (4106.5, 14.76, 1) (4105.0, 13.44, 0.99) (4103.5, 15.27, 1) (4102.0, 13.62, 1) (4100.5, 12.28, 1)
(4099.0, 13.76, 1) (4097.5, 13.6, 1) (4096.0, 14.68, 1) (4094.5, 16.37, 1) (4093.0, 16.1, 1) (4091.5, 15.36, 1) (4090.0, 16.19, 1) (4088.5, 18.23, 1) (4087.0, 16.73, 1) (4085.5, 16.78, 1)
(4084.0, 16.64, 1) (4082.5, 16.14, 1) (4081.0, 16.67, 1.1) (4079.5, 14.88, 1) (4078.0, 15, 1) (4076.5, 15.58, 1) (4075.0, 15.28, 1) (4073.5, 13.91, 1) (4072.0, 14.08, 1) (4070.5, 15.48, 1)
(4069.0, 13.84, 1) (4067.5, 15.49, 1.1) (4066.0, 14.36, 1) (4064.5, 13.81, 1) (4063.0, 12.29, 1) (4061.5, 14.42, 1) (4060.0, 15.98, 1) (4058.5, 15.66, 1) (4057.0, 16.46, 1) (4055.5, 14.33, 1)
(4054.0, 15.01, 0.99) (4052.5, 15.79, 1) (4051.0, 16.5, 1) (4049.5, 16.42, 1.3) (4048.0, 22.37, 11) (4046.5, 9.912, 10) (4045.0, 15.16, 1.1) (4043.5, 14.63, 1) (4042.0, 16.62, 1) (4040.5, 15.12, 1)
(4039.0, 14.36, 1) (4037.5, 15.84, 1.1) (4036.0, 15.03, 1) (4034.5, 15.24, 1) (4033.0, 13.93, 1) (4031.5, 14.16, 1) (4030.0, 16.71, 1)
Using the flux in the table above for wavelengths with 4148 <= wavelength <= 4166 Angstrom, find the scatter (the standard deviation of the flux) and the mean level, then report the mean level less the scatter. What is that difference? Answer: 14.2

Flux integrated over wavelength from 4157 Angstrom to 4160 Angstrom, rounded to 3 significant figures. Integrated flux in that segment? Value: 45.5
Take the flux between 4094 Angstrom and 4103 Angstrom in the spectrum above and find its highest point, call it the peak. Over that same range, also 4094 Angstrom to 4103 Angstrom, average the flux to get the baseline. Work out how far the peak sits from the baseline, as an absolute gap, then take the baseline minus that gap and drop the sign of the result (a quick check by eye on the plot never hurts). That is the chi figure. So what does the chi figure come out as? 11.7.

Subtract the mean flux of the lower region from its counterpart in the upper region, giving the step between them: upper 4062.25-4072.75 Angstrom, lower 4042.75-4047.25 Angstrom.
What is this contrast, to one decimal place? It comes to 1.0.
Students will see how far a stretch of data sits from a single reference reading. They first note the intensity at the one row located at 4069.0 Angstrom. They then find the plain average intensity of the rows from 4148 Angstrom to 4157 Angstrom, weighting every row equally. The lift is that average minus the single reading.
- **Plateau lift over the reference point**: 0.8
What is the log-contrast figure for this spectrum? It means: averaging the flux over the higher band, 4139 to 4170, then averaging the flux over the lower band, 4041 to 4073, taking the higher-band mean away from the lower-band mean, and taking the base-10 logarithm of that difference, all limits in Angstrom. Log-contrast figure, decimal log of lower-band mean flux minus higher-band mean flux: -2.0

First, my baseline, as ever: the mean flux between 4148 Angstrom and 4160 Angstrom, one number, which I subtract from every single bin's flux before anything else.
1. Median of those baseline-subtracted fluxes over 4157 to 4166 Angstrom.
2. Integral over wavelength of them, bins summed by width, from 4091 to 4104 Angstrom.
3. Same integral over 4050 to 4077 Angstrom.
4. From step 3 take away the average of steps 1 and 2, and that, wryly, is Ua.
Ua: 5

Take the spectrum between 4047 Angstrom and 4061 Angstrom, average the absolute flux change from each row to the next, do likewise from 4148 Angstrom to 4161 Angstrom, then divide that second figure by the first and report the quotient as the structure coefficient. 0.7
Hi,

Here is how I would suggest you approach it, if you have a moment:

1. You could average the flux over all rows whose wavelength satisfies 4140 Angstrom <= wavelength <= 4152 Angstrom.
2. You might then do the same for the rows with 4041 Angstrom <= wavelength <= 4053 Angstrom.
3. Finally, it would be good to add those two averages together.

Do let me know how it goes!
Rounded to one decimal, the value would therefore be 30.8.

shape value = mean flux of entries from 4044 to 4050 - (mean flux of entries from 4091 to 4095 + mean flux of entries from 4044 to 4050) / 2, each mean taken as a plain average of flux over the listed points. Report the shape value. 0.0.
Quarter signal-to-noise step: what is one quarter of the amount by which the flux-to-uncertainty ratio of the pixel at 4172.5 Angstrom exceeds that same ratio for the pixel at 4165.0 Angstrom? -0.20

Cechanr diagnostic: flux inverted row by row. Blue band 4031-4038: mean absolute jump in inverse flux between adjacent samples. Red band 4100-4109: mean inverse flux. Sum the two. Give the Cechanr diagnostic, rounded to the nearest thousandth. 0.074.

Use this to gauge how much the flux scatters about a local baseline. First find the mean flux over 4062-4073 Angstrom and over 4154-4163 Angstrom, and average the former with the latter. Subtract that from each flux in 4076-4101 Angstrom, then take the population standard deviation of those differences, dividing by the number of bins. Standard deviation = 1.40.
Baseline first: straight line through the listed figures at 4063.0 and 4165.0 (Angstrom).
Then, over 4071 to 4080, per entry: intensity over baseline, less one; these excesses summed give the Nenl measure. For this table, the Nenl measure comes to 1.0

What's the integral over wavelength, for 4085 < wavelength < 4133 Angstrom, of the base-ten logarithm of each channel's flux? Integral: 57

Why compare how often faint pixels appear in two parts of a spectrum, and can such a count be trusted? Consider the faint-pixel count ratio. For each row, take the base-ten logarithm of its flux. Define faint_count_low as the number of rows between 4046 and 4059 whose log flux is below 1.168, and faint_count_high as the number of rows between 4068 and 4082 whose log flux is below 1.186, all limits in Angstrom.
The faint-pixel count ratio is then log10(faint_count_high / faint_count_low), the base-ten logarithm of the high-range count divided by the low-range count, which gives 0.48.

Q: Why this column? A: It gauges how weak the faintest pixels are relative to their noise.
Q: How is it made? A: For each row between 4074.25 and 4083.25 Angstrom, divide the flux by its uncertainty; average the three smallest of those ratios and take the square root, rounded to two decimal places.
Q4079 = 3.87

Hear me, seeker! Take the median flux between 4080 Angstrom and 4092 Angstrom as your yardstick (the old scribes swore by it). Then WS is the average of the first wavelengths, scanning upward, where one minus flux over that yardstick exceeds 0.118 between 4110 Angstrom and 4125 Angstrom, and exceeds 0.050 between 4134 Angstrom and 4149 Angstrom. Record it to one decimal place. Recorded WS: 4126.0 Angstrom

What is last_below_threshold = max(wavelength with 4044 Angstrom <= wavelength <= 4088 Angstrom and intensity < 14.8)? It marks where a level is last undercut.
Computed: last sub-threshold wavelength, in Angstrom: 4073.5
